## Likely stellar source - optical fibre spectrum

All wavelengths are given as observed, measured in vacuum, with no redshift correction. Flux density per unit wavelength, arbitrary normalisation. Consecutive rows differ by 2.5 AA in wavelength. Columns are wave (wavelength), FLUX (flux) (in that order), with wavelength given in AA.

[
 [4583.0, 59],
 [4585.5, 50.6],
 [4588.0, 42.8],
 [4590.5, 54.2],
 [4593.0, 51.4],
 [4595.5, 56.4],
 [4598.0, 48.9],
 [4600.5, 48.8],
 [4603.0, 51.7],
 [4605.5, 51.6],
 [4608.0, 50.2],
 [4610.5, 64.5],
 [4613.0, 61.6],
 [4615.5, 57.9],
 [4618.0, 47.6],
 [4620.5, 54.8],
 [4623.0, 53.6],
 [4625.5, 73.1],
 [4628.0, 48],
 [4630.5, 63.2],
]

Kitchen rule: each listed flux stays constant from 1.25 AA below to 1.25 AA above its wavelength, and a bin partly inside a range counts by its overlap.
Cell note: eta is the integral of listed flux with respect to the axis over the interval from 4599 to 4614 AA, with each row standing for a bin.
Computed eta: 818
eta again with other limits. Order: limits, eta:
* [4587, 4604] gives 862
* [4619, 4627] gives 478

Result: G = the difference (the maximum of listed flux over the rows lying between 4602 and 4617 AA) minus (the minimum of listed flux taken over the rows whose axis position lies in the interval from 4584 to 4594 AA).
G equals 22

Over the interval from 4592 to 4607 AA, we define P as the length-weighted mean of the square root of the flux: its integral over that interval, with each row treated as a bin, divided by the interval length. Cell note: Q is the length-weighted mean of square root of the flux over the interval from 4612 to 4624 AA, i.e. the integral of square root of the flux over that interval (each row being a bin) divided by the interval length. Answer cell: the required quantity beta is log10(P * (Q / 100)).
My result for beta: -0.275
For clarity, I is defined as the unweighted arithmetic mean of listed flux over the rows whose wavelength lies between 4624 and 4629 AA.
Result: 61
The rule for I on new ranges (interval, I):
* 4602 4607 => 52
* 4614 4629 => 56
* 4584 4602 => 50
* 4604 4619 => 56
